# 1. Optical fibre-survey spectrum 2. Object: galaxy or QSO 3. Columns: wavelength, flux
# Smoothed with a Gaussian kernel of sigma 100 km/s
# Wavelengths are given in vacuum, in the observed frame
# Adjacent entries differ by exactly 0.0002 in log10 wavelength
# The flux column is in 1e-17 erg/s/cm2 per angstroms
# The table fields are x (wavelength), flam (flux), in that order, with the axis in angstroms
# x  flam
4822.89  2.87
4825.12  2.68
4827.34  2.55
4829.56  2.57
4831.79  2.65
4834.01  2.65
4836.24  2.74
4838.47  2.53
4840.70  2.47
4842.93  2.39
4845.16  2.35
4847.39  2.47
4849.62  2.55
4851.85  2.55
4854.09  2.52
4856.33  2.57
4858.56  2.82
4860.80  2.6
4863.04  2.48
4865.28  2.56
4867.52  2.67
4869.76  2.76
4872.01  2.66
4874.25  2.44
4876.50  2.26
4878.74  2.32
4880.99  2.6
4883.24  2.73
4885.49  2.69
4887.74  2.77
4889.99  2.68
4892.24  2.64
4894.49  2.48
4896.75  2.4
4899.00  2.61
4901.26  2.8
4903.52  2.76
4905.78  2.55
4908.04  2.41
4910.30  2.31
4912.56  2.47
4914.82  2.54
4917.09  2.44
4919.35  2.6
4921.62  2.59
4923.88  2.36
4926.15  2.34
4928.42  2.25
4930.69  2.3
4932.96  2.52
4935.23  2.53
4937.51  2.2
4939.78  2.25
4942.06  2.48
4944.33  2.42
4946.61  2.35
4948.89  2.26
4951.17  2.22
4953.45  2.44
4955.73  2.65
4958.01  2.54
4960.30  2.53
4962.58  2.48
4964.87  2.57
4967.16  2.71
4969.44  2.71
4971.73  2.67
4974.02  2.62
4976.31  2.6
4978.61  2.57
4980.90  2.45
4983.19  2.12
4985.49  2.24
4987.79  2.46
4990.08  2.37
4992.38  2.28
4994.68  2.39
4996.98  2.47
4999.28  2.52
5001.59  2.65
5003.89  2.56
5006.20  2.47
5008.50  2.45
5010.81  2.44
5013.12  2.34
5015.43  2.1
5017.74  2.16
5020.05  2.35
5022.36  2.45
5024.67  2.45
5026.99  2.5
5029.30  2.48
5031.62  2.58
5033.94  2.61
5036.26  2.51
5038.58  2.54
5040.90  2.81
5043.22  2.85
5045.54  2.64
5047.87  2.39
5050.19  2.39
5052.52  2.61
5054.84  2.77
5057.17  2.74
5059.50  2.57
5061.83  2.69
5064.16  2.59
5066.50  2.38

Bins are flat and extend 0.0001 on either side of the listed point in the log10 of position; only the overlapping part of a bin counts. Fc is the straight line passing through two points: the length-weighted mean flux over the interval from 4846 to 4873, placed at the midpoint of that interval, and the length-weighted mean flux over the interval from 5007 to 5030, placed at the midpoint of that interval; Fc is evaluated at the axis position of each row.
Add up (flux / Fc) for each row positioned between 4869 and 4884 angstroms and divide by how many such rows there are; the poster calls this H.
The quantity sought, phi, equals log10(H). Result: -0.006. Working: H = 0.99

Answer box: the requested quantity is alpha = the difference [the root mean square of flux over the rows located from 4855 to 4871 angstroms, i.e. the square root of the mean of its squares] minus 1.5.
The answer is 1.14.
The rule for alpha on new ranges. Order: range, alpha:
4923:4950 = 0.86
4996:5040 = 0.96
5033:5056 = 1.12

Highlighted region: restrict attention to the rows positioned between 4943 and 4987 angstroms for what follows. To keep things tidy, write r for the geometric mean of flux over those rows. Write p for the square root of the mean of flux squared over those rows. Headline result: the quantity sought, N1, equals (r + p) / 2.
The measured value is 2.48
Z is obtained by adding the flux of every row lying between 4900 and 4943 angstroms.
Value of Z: 46.7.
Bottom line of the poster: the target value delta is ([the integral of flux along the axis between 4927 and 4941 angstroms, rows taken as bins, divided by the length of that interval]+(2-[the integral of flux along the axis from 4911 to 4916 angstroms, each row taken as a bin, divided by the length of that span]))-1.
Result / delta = 0.85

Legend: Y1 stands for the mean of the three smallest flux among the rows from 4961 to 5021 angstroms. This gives 2.13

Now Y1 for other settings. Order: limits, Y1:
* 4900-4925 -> 2.36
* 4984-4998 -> 2.30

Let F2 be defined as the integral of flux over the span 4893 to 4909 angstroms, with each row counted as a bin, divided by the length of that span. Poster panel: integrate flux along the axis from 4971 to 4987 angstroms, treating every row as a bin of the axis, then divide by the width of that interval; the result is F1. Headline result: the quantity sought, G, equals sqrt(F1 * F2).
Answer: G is 2.52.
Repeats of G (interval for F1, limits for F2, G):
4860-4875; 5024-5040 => 2.56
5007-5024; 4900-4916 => 2.44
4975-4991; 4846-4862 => 2.49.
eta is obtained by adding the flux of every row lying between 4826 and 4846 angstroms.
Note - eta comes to 23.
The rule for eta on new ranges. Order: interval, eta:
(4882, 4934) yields 58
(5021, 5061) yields 44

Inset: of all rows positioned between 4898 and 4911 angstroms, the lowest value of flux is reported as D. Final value 2.31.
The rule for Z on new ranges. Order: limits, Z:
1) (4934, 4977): 47.2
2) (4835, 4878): 48.4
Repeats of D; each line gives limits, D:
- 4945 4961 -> 2.22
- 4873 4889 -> 2.26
